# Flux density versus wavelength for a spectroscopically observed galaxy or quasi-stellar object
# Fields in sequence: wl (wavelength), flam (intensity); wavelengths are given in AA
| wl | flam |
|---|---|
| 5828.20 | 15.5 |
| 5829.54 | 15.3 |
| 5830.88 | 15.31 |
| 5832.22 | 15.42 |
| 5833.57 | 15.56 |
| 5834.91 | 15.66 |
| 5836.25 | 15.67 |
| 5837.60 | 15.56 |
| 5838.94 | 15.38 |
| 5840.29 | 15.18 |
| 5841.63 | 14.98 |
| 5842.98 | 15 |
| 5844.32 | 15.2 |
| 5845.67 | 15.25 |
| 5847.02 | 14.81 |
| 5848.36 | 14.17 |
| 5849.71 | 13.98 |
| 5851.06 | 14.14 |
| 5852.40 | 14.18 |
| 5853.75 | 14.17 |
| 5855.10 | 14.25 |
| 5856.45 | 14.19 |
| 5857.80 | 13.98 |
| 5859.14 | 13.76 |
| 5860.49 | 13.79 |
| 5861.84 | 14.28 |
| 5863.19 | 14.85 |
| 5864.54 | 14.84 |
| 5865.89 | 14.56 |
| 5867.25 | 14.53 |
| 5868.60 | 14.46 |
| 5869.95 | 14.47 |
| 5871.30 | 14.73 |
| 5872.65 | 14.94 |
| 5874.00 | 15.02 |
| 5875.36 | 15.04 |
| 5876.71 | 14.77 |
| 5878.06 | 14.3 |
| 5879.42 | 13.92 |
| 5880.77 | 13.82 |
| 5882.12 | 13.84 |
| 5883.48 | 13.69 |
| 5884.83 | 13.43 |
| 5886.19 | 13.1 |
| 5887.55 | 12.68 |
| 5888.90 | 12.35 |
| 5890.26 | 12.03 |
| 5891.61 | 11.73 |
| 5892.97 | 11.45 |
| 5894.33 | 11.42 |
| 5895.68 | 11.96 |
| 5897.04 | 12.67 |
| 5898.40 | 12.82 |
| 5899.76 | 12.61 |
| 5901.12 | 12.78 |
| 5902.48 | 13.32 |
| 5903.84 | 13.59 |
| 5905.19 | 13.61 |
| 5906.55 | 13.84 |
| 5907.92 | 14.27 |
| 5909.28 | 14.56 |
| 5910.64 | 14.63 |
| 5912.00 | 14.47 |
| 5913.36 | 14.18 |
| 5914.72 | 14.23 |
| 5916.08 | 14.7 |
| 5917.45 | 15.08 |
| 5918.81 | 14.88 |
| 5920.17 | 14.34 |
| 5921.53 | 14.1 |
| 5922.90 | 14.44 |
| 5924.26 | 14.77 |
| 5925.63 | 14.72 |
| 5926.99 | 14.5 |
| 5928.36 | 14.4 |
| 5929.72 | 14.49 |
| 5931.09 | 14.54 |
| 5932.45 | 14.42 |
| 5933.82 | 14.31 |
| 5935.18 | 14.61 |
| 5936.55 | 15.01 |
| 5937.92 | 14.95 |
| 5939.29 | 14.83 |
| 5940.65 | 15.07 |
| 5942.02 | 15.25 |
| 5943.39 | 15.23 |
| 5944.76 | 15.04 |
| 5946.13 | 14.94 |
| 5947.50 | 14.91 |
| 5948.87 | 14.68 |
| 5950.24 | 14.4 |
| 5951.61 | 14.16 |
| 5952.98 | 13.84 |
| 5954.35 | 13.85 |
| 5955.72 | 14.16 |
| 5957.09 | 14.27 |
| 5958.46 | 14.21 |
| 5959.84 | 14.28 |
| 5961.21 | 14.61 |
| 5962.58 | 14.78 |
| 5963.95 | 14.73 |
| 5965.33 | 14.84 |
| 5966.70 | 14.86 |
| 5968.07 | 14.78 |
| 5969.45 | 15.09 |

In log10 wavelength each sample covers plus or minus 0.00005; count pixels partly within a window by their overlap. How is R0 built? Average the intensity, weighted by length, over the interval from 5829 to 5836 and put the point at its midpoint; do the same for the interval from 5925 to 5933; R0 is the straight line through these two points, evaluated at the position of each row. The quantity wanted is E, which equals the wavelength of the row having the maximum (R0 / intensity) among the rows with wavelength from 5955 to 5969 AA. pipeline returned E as 5955.72 AA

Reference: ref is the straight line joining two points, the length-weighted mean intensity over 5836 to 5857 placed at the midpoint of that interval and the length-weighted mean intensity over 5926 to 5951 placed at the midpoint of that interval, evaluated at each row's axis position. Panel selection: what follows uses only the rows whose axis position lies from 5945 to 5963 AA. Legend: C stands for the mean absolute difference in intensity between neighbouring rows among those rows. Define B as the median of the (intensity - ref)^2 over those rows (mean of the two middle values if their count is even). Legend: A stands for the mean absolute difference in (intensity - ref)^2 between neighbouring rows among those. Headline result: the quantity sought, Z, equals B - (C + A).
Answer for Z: -0.10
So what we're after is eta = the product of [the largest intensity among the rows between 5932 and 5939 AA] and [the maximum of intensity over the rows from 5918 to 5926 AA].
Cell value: 223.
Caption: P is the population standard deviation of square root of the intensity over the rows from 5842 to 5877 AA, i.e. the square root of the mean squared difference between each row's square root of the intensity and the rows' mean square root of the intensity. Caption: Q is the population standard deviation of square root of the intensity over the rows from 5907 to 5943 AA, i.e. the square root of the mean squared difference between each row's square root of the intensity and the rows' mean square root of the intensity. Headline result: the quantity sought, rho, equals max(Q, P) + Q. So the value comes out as 0.10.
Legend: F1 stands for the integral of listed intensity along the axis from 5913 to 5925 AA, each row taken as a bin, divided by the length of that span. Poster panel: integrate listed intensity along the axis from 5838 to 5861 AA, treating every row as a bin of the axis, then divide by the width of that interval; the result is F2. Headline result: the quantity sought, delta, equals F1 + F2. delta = 29.0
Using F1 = 14.5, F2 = 14.5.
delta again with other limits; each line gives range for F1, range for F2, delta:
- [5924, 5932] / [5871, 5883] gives 29.0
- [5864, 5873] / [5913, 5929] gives 29.2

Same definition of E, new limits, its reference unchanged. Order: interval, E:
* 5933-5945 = 5933.82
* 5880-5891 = 5890.26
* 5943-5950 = 5948.87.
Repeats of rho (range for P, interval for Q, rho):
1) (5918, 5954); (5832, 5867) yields 0.16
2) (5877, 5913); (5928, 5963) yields 0.18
